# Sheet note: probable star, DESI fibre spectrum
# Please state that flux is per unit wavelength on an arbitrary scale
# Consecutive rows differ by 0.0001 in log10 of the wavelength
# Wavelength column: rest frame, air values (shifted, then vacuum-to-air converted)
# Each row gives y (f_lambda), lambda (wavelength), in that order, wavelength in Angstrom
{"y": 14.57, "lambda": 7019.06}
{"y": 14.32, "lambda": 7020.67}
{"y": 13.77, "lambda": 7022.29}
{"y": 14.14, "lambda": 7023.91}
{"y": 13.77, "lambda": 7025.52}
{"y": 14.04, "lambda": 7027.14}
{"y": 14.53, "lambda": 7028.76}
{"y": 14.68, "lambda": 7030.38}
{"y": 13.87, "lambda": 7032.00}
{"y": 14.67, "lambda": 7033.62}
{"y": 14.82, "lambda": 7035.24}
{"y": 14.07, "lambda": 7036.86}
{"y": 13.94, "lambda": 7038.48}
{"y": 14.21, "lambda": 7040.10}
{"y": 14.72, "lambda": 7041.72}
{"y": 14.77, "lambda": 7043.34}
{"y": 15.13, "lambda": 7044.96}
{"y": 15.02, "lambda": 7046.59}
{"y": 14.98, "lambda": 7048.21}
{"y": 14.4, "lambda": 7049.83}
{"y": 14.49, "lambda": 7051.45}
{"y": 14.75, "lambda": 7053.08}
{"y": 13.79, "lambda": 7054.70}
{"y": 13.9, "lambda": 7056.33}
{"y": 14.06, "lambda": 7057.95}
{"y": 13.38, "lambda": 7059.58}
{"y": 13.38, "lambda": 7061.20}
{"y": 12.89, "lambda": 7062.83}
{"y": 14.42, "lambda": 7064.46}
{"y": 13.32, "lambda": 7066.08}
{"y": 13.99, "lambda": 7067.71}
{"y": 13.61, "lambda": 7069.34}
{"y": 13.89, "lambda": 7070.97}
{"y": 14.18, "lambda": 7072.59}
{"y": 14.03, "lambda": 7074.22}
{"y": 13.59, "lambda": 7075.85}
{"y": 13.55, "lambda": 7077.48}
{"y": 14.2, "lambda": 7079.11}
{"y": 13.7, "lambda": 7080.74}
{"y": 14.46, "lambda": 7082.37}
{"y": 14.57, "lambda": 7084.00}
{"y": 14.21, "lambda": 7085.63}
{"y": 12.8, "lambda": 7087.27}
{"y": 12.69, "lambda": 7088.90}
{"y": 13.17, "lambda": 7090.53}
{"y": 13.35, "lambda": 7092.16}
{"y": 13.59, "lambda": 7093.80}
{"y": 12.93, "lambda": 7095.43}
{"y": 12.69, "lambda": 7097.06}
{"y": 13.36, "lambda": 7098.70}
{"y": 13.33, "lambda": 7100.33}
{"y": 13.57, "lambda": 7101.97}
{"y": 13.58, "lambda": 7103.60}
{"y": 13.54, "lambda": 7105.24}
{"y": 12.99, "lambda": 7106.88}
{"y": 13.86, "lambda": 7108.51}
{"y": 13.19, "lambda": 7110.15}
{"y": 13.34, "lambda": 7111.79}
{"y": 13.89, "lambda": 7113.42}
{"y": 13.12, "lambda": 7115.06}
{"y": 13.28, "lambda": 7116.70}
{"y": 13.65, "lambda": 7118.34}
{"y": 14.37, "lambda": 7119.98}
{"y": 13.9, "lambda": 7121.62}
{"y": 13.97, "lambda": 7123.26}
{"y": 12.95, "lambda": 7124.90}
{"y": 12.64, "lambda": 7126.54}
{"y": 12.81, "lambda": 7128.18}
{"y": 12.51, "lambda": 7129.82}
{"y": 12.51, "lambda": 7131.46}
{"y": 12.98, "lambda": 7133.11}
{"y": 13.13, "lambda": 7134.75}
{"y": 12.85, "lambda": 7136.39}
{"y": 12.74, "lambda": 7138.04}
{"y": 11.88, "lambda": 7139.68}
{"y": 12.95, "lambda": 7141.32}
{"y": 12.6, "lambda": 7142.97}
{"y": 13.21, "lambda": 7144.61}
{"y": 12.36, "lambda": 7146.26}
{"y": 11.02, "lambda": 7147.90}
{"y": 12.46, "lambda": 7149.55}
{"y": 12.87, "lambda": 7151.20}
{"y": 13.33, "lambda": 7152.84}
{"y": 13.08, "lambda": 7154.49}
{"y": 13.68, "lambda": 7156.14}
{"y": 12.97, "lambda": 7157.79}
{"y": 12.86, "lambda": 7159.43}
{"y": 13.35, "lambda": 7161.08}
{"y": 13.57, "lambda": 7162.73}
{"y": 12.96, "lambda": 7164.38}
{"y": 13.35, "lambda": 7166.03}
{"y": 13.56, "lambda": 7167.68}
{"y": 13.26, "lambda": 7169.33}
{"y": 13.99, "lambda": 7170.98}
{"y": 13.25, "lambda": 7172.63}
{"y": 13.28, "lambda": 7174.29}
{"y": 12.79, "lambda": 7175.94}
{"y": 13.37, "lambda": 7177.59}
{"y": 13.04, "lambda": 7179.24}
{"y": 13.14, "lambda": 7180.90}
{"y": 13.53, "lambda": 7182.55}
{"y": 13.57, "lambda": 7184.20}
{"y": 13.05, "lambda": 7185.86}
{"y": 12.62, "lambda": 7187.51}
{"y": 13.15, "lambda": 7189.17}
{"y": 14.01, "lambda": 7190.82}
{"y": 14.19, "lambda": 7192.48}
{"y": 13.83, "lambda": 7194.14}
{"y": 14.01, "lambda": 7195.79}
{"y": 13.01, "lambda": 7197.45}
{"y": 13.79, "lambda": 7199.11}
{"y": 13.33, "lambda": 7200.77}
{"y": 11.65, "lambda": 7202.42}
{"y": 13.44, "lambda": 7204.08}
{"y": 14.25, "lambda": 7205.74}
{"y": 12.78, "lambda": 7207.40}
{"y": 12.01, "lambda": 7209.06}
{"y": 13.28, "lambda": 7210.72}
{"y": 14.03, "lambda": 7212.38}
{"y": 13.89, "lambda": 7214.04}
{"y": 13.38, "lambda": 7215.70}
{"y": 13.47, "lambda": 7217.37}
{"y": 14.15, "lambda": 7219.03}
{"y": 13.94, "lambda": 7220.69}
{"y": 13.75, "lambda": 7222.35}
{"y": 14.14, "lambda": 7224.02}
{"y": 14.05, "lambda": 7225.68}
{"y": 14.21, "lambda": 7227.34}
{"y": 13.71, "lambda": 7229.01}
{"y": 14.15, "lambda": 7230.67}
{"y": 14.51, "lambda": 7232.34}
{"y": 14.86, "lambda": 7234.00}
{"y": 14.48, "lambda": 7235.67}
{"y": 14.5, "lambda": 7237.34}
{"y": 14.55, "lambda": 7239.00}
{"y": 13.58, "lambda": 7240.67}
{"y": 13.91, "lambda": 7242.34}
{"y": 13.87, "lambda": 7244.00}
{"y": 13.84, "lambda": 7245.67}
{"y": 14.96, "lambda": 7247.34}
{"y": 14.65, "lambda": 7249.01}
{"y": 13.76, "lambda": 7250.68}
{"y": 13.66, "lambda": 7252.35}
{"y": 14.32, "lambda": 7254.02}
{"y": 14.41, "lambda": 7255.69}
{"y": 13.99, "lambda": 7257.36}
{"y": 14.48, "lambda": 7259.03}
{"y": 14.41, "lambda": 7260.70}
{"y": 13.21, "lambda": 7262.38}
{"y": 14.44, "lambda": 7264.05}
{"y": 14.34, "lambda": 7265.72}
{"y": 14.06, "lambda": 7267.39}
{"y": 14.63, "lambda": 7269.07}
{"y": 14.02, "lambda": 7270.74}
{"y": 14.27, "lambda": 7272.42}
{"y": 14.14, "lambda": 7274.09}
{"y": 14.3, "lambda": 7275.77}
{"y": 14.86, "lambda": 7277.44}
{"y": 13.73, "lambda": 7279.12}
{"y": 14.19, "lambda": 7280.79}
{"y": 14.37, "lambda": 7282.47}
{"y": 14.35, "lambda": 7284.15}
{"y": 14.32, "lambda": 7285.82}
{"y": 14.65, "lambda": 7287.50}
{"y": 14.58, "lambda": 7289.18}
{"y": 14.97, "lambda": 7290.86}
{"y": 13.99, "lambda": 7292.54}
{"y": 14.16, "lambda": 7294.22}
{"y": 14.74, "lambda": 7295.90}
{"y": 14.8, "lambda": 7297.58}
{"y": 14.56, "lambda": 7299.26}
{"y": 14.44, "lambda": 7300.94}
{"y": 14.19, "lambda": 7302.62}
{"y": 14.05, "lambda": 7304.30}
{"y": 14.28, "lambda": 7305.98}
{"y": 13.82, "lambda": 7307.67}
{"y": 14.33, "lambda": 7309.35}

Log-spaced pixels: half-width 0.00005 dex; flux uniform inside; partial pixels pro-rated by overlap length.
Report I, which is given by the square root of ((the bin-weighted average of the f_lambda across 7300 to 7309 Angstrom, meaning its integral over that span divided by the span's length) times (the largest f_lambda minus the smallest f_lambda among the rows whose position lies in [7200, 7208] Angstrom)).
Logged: 6.1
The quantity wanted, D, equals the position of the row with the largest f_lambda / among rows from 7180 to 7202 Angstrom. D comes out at 7192.48 Angstrom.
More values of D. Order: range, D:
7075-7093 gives 7084.00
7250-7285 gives 7277.44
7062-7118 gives 7084.00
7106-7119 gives 7113.42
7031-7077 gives 7044.96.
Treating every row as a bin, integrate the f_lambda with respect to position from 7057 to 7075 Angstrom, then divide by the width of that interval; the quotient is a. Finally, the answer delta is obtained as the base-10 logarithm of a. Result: 1.14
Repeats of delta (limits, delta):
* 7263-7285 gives 1.15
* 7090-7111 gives 1.12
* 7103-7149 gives 1.12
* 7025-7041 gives 1.15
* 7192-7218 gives 1.13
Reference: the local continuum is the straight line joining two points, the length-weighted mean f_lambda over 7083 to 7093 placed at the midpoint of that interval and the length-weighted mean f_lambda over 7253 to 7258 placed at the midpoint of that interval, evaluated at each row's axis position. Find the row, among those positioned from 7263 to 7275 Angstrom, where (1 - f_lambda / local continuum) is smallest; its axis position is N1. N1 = 7269.07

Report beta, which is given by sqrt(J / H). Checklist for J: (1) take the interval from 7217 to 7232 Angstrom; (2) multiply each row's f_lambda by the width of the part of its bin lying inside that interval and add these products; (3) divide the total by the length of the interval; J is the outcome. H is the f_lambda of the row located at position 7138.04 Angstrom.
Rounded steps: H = 12.74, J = 13.99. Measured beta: 1.05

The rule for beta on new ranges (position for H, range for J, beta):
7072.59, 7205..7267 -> 0.99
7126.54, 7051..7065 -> 1.05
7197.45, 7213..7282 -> 1.04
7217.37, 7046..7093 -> 1.02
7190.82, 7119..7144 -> 0.96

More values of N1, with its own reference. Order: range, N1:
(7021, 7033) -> 7030.38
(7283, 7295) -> 7290.86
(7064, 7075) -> 7064.46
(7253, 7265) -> 7259.03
